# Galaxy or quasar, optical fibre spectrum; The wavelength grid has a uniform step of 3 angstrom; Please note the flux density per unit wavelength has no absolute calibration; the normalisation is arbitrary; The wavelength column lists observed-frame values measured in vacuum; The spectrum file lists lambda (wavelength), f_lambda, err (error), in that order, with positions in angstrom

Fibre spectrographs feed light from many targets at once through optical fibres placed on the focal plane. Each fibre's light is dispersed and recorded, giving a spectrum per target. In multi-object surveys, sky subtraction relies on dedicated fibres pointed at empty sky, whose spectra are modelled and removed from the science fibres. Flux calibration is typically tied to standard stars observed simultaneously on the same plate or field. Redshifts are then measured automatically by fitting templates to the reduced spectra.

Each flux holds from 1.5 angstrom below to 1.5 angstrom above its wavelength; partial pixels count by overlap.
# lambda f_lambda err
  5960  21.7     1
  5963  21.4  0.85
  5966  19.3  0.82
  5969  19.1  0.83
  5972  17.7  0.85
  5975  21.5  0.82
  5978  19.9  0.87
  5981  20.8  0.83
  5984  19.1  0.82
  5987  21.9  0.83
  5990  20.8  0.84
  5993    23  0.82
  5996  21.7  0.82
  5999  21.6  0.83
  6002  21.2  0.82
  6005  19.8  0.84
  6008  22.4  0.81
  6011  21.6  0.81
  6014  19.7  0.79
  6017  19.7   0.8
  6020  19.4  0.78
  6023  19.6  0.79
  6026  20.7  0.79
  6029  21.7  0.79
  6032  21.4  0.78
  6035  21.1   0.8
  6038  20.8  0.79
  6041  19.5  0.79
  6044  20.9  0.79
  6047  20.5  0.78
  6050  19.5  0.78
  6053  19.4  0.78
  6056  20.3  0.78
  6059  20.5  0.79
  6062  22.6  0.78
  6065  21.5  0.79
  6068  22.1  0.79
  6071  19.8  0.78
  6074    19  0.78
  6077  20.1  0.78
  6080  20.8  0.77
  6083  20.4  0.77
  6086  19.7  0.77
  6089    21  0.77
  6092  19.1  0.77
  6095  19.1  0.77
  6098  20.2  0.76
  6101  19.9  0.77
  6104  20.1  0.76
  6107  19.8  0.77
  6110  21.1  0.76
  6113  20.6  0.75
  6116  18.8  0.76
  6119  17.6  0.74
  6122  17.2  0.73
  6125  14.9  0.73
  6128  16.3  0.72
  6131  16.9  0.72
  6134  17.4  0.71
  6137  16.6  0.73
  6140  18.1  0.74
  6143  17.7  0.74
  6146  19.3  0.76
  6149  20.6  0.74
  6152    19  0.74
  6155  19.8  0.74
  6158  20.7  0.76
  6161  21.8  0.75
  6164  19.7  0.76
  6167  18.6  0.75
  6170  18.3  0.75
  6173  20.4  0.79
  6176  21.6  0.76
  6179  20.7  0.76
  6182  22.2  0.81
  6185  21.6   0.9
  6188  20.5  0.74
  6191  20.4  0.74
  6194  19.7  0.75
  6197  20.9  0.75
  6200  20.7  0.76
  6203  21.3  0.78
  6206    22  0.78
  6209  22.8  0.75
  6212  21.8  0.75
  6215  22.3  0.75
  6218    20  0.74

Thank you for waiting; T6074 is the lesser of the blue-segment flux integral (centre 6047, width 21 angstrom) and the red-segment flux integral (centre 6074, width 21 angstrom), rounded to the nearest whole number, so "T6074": 423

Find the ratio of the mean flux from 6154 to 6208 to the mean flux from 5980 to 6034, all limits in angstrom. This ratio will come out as 0.99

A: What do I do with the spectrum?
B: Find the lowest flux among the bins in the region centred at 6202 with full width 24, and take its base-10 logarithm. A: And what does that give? 1.294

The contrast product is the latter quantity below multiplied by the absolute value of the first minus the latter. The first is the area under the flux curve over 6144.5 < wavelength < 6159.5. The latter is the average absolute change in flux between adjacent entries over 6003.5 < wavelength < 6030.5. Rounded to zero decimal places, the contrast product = 293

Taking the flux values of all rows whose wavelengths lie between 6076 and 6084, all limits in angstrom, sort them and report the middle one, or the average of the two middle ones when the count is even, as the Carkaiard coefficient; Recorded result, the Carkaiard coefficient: 20.4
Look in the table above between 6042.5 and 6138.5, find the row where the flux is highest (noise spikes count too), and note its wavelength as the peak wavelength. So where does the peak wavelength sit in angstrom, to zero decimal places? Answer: 6062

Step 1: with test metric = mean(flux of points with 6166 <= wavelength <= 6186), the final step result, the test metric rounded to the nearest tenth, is 20.5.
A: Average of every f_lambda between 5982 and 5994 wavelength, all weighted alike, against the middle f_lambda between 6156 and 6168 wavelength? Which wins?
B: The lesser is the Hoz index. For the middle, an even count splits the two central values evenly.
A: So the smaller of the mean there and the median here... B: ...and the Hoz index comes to 20.2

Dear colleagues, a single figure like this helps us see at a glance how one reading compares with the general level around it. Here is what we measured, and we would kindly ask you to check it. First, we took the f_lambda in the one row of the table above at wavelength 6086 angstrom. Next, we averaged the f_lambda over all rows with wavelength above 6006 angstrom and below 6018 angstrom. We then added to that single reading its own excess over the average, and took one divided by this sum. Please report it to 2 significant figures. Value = 0.054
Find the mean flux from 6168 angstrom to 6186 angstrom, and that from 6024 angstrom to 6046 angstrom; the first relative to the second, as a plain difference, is -0.1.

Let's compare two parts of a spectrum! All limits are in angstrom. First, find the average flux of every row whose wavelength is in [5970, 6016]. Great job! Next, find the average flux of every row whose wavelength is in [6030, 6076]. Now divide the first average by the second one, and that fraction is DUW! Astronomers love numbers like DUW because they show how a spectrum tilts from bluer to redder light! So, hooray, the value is 1.01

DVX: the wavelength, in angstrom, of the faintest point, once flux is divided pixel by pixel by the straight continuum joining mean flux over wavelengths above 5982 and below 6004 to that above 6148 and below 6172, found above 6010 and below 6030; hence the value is 6020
